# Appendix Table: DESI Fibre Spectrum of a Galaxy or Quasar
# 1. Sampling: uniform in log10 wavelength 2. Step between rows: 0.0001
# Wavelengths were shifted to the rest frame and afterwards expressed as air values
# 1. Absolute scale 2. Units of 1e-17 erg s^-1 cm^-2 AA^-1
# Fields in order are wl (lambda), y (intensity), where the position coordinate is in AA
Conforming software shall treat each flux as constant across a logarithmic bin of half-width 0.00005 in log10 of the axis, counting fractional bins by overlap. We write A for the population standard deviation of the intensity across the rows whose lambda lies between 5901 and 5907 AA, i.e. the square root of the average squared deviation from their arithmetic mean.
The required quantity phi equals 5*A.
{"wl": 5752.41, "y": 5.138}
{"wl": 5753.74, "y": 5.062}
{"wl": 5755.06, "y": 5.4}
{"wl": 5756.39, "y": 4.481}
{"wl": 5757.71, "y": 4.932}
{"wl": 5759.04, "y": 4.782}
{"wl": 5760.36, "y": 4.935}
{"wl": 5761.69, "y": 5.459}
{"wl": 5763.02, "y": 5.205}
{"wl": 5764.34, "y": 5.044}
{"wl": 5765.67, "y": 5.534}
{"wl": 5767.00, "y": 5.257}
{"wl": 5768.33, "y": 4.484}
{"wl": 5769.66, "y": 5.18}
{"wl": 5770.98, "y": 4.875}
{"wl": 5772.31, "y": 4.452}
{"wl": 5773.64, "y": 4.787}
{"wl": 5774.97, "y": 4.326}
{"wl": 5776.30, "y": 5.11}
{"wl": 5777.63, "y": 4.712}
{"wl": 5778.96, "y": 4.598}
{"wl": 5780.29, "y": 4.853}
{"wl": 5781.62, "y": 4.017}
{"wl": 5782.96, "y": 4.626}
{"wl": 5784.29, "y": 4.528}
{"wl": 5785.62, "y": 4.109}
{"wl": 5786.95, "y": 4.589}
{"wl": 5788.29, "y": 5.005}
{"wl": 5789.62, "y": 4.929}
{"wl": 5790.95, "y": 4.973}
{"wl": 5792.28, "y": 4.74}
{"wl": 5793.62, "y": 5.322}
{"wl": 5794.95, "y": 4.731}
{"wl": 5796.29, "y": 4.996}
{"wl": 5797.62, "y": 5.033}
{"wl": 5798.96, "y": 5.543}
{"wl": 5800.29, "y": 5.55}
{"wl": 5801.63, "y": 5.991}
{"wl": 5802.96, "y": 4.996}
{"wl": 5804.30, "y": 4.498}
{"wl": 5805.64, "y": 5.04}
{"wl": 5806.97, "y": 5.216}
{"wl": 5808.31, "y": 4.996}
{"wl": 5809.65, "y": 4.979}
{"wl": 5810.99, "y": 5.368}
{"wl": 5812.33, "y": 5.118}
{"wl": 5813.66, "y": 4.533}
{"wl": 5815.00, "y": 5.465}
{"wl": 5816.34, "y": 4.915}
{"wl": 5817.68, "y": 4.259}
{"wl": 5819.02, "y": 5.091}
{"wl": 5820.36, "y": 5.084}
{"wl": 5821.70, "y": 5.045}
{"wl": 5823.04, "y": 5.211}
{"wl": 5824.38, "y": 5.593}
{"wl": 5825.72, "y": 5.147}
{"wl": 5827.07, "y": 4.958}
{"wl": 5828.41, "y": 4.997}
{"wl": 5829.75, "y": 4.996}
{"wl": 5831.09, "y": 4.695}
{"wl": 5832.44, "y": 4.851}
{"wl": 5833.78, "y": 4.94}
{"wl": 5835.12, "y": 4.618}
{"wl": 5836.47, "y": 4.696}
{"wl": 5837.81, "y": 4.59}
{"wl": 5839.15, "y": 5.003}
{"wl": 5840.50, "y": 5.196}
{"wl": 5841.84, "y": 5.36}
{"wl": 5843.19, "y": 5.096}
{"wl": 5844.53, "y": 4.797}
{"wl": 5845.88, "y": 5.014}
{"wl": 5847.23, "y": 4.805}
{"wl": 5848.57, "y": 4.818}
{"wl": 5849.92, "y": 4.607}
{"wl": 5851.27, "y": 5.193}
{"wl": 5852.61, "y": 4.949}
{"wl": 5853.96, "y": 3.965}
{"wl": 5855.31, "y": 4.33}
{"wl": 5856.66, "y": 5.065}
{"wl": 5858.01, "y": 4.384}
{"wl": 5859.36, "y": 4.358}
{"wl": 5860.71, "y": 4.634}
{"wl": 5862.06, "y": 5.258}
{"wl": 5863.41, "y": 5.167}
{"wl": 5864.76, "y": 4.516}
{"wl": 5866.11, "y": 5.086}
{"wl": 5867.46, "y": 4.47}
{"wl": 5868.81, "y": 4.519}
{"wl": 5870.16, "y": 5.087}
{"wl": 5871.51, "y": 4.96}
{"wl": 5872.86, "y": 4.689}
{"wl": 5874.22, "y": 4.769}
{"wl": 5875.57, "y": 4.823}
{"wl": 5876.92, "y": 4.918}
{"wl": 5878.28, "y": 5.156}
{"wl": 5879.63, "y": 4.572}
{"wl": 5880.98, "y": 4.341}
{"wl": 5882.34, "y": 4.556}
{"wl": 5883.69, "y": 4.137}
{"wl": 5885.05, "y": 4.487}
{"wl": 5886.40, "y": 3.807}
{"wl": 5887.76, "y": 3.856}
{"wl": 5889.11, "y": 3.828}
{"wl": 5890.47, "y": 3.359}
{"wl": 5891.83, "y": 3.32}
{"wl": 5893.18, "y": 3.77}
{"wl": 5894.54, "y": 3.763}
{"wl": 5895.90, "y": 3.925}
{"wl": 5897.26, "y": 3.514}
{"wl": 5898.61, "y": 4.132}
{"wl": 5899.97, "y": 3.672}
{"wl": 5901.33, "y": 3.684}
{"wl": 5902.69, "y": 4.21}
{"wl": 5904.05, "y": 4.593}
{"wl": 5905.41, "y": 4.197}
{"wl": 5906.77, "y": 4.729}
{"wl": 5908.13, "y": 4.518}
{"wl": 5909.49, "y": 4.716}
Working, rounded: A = 0.37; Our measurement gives 1.8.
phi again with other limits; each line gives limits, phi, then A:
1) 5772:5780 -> 1.3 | 0.25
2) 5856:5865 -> 1.8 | 0.36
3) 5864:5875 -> 1.2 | 0.24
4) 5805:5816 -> 1.3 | 0.27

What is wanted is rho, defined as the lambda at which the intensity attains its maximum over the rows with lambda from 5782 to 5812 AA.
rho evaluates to 5801.63 AA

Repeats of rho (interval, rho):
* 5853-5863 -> 5862.06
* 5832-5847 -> 5841.84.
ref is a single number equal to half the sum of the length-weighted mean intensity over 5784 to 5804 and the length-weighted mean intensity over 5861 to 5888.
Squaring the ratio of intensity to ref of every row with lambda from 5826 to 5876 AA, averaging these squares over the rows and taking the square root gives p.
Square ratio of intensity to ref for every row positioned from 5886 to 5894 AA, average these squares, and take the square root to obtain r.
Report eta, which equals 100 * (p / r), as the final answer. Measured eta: 132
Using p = 1.00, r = 0.76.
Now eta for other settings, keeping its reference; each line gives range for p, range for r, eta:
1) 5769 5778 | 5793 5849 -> 95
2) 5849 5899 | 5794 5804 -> 85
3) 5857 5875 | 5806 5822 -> 95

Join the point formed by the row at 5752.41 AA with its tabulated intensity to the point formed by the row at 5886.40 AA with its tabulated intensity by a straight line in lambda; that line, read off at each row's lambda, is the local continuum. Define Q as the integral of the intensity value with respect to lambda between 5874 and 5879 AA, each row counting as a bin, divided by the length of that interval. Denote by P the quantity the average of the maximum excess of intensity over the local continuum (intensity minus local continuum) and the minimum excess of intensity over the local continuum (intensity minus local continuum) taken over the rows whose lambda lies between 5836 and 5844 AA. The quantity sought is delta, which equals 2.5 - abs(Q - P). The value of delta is -1.7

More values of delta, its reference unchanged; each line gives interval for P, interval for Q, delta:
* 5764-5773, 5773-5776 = -2.1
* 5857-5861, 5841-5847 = -2.1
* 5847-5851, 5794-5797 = -1.9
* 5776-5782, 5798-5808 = -3.1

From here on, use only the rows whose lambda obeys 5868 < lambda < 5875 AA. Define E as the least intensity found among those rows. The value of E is 4.519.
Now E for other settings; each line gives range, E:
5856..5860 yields 4.358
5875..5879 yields 4.823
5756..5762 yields 4.481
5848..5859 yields 3.965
